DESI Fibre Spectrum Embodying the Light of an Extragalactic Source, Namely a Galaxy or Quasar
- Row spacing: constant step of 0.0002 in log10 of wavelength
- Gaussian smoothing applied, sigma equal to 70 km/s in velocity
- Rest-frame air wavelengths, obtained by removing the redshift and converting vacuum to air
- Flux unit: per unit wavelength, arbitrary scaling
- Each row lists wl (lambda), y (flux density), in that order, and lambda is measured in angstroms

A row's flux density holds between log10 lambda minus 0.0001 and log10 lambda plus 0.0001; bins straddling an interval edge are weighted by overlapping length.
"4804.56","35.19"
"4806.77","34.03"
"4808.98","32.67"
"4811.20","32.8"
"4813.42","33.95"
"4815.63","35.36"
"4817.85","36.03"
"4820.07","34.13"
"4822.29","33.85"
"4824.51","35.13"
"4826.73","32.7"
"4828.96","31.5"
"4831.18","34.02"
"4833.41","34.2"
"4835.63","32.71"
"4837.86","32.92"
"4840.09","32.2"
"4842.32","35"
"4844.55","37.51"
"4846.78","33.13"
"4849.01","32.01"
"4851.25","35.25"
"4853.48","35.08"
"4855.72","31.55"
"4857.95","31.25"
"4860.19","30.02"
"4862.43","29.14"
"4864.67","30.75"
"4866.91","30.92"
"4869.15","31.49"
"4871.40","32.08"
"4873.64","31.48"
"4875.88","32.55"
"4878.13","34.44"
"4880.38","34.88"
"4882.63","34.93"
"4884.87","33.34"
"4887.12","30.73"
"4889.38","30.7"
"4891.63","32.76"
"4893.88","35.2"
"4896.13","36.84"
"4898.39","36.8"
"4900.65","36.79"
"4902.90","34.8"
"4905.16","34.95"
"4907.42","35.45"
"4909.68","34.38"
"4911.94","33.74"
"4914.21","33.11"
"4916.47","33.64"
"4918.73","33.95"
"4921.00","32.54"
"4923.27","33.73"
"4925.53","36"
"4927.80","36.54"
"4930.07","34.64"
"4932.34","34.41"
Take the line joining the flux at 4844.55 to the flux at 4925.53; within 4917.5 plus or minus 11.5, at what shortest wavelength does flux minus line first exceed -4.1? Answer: 4907.42 angstroms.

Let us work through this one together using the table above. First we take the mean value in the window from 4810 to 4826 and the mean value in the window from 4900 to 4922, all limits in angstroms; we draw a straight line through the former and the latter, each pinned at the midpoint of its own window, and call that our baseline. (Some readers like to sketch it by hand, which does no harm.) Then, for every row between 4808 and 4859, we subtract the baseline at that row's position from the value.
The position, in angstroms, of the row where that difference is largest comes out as 4844.55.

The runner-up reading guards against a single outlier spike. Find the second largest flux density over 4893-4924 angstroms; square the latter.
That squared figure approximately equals 1354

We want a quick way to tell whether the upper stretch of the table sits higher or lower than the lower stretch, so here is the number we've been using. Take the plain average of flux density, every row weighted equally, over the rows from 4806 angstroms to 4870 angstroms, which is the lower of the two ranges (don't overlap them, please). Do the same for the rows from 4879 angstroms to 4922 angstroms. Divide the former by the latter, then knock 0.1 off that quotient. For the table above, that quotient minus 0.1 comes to 0.87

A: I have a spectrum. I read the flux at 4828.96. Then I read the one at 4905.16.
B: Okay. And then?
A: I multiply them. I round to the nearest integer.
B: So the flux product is 1101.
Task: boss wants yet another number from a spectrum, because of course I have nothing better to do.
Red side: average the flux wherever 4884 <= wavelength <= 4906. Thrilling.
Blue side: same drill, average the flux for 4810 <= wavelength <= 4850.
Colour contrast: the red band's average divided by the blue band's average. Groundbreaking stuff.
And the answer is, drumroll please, 1.013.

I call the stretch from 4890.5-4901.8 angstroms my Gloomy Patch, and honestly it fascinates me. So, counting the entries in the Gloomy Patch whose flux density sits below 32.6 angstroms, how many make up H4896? 0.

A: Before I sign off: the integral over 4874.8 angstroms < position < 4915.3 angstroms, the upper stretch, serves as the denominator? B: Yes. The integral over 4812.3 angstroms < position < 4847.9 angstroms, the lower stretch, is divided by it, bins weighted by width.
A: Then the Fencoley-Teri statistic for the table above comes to 0.87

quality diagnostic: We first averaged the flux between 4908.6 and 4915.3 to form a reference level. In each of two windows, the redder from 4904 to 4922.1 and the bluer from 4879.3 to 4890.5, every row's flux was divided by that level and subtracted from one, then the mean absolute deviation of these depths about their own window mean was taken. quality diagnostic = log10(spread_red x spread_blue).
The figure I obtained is -2.95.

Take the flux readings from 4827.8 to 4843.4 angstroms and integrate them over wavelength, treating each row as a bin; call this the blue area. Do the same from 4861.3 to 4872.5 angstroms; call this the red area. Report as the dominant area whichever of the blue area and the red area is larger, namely 518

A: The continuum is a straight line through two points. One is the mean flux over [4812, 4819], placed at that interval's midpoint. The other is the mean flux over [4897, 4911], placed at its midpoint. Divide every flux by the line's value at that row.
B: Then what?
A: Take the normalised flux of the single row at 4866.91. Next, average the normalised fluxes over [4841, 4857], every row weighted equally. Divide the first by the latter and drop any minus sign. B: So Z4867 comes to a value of 0.90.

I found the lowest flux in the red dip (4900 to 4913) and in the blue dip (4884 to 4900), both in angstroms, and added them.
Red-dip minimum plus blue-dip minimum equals 64.4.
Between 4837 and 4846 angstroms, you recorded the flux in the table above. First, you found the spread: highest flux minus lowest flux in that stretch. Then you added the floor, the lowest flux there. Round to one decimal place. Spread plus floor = 37.5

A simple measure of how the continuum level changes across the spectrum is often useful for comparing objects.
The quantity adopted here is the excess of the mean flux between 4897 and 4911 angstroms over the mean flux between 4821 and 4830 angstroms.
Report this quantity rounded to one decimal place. 2.2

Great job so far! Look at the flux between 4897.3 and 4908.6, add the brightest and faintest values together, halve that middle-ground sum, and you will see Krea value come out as 35.8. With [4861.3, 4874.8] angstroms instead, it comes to 30.6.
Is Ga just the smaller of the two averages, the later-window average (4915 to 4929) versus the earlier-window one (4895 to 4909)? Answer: 34.4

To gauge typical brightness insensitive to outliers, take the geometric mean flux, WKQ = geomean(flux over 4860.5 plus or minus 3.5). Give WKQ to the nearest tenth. 30.1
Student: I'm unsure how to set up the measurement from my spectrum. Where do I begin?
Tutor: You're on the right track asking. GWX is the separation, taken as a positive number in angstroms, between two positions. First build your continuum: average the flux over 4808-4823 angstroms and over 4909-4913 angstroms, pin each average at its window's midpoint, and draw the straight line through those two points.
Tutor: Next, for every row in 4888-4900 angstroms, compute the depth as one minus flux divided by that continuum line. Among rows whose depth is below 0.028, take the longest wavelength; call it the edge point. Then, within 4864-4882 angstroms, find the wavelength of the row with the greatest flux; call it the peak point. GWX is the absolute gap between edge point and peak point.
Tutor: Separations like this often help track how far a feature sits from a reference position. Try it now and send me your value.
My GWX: 18.0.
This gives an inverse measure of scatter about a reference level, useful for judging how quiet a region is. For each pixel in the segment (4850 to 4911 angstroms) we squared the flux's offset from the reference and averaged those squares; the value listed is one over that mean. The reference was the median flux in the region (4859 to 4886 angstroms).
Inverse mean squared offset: 0.14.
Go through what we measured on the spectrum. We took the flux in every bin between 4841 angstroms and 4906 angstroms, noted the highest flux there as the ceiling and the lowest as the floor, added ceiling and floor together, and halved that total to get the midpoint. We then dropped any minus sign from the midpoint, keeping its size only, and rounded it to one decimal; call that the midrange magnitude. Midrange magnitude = 33.3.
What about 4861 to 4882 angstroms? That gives 32.0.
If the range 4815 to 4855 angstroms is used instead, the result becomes 34.5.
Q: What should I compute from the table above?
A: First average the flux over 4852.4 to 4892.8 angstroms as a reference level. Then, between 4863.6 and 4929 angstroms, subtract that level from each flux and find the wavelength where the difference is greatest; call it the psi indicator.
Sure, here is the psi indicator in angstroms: 4896.13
